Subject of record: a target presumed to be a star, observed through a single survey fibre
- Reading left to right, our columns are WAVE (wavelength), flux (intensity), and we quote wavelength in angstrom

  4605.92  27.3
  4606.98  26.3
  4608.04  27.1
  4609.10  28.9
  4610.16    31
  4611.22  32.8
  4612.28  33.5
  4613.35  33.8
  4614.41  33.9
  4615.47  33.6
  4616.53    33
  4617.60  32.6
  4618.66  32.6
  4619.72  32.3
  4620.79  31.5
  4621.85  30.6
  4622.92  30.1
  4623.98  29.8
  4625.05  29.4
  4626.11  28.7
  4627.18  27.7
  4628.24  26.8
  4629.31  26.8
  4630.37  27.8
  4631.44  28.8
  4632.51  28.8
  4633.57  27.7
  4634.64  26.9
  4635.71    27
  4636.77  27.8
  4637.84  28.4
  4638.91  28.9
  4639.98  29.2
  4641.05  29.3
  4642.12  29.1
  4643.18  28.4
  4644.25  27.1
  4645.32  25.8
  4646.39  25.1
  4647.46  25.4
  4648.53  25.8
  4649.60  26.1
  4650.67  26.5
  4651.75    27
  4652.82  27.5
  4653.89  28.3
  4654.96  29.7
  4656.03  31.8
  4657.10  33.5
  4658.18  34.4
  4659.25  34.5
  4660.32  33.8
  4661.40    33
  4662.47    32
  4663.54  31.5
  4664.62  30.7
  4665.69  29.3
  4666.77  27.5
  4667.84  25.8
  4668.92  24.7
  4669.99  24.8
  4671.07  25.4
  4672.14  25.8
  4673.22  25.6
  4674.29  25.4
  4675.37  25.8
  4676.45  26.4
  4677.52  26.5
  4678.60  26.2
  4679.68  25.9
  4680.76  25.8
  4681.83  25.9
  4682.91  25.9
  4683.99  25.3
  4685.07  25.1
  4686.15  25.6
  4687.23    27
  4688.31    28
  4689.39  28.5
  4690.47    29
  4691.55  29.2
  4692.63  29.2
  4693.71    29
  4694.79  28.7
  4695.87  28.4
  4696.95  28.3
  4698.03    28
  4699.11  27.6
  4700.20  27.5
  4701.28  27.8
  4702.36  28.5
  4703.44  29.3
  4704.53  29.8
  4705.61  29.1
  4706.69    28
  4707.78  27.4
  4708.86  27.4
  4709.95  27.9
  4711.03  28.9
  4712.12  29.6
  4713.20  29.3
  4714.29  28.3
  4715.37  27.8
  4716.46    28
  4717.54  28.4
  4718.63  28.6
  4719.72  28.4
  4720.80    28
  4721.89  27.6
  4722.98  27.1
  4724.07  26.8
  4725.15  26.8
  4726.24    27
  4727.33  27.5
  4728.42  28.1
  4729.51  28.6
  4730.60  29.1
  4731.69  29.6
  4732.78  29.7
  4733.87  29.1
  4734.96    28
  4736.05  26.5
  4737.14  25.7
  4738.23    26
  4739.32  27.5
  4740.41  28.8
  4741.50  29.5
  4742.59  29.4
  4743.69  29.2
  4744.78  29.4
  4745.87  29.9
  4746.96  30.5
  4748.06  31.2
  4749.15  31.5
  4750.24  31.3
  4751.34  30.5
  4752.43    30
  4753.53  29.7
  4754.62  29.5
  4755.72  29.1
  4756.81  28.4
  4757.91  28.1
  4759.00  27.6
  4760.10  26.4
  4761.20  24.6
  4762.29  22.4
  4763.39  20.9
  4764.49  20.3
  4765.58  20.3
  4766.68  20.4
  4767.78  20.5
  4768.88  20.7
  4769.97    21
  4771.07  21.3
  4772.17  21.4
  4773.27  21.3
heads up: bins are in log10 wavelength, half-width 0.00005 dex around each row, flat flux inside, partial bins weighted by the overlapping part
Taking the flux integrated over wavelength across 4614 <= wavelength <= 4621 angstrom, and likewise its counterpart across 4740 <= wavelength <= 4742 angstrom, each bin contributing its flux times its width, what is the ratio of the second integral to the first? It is 0.3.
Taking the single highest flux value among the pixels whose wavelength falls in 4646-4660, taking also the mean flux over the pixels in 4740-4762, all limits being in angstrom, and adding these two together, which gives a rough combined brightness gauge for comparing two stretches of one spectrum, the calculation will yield 64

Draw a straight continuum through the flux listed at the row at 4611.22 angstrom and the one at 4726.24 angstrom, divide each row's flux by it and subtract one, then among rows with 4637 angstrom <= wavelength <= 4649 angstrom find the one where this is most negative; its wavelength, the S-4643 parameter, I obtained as 4646.39 angstrom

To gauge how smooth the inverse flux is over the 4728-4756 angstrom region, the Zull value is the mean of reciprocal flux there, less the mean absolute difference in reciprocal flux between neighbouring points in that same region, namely 0.0337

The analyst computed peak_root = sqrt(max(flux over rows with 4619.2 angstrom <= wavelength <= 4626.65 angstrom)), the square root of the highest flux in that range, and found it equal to 5.68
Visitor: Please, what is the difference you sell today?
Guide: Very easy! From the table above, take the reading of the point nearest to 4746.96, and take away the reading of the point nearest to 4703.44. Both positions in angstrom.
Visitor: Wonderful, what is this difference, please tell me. 1.2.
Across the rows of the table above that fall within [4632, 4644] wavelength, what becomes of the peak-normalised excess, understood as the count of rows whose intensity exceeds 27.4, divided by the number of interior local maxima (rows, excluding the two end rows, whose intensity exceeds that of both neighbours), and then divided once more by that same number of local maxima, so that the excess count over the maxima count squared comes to 9.0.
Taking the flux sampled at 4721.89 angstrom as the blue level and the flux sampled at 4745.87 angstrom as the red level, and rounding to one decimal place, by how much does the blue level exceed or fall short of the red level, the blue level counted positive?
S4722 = -2.3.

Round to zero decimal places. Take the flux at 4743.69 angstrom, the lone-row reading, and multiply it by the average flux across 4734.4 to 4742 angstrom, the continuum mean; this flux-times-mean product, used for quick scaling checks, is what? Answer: 801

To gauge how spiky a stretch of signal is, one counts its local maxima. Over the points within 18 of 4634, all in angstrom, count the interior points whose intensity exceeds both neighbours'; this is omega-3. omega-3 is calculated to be 1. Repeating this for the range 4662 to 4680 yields 2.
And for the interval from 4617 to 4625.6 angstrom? 0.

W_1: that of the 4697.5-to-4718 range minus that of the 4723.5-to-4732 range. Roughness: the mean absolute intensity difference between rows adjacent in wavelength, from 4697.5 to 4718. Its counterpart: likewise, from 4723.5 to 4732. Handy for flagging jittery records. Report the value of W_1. 0.14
